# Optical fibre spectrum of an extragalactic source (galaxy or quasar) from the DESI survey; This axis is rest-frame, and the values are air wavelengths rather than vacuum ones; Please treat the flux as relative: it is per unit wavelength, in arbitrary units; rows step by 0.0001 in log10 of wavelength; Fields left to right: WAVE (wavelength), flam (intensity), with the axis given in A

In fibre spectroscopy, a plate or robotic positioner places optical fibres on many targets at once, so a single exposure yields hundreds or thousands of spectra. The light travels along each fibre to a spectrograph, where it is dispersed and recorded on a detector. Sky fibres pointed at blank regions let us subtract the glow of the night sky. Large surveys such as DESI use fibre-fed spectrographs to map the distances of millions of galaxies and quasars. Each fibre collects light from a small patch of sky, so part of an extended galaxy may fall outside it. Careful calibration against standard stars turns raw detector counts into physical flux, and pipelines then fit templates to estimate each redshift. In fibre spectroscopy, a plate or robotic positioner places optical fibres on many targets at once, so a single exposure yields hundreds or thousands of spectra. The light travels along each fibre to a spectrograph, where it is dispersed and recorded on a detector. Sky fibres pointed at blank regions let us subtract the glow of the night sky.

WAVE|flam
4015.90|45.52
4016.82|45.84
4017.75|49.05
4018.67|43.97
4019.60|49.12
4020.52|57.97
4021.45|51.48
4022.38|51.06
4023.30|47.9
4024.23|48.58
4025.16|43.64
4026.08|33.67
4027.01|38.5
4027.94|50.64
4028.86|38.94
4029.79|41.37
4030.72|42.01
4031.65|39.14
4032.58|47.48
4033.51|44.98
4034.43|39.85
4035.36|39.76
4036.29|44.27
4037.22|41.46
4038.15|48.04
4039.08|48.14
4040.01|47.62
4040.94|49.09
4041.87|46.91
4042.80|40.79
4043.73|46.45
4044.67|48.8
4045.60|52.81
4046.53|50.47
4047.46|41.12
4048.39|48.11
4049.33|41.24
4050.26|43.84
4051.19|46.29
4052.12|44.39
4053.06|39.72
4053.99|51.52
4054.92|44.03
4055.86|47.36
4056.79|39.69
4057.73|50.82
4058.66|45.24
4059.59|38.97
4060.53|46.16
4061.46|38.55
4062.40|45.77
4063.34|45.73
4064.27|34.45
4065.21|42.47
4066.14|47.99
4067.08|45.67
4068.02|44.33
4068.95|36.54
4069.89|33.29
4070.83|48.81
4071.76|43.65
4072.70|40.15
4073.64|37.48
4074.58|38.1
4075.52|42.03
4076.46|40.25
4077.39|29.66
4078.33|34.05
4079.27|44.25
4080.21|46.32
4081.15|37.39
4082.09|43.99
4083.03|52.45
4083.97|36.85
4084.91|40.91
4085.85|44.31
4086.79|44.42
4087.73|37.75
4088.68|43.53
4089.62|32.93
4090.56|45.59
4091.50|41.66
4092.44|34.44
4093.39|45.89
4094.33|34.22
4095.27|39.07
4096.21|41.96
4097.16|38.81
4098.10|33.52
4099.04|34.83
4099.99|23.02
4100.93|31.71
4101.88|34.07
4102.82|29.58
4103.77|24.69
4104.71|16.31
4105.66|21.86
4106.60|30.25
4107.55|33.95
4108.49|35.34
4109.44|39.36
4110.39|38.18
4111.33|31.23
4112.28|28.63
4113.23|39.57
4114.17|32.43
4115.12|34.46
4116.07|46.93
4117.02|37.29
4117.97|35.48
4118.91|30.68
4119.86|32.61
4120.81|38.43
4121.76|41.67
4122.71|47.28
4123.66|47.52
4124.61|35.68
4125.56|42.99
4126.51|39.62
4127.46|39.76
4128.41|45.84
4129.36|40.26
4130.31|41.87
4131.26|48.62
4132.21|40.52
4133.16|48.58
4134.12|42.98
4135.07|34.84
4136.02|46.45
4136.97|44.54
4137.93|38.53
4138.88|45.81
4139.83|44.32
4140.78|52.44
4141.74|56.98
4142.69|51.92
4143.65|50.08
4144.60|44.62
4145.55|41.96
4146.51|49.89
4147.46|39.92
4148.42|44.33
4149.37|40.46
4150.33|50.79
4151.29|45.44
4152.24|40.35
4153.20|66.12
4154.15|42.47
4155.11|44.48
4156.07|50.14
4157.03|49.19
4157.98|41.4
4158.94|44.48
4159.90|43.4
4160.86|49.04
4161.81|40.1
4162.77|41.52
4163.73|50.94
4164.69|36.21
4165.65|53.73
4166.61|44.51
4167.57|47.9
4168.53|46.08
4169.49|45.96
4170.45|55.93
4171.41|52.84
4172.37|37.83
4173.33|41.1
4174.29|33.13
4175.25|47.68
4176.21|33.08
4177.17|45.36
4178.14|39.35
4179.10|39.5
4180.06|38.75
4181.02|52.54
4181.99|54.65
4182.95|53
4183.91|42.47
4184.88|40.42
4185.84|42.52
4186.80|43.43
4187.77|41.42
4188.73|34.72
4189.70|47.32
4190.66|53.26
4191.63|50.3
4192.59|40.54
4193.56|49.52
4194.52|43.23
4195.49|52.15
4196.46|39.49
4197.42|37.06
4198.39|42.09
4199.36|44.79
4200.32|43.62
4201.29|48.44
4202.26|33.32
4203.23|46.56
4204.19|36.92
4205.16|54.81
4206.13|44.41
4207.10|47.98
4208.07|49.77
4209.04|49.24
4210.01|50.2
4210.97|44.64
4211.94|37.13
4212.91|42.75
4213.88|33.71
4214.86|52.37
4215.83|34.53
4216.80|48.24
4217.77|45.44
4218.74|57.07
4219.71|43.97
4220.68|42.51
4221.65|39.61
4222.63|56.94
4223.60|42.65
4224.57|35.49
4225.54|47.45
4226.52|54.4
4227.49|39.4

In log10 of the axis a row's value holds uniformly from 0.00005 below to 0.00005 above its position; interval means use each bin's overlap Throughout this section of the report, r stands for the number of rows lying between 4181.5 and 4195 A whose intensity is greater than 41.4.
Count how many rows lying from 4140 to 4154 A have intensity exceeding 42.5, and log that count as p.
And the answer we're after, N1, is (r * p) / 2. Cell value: 55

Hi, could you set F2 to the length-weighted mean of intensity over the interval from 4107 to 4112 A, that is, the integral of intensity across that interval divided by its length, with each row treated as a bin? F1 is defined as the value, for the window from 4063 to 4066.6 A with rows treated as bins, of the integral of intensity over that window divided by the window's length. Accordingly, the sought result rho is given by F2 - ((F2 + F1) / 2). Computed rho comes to -4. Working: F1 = 42.6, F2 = 35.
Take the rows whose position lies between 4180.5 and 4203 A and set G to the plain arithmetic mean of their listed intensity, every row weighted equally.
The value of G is 44.8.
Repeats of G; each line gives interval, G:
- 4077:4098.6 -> 40.2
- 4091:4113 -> 33.2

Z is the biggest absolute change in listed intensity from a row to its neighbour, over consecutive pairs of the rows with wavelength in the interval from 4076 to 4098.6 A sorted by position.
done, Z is 15.6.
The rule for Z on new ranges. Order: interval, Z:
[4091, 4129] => 12.5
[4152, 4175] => 25.8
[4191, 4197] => 12.7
